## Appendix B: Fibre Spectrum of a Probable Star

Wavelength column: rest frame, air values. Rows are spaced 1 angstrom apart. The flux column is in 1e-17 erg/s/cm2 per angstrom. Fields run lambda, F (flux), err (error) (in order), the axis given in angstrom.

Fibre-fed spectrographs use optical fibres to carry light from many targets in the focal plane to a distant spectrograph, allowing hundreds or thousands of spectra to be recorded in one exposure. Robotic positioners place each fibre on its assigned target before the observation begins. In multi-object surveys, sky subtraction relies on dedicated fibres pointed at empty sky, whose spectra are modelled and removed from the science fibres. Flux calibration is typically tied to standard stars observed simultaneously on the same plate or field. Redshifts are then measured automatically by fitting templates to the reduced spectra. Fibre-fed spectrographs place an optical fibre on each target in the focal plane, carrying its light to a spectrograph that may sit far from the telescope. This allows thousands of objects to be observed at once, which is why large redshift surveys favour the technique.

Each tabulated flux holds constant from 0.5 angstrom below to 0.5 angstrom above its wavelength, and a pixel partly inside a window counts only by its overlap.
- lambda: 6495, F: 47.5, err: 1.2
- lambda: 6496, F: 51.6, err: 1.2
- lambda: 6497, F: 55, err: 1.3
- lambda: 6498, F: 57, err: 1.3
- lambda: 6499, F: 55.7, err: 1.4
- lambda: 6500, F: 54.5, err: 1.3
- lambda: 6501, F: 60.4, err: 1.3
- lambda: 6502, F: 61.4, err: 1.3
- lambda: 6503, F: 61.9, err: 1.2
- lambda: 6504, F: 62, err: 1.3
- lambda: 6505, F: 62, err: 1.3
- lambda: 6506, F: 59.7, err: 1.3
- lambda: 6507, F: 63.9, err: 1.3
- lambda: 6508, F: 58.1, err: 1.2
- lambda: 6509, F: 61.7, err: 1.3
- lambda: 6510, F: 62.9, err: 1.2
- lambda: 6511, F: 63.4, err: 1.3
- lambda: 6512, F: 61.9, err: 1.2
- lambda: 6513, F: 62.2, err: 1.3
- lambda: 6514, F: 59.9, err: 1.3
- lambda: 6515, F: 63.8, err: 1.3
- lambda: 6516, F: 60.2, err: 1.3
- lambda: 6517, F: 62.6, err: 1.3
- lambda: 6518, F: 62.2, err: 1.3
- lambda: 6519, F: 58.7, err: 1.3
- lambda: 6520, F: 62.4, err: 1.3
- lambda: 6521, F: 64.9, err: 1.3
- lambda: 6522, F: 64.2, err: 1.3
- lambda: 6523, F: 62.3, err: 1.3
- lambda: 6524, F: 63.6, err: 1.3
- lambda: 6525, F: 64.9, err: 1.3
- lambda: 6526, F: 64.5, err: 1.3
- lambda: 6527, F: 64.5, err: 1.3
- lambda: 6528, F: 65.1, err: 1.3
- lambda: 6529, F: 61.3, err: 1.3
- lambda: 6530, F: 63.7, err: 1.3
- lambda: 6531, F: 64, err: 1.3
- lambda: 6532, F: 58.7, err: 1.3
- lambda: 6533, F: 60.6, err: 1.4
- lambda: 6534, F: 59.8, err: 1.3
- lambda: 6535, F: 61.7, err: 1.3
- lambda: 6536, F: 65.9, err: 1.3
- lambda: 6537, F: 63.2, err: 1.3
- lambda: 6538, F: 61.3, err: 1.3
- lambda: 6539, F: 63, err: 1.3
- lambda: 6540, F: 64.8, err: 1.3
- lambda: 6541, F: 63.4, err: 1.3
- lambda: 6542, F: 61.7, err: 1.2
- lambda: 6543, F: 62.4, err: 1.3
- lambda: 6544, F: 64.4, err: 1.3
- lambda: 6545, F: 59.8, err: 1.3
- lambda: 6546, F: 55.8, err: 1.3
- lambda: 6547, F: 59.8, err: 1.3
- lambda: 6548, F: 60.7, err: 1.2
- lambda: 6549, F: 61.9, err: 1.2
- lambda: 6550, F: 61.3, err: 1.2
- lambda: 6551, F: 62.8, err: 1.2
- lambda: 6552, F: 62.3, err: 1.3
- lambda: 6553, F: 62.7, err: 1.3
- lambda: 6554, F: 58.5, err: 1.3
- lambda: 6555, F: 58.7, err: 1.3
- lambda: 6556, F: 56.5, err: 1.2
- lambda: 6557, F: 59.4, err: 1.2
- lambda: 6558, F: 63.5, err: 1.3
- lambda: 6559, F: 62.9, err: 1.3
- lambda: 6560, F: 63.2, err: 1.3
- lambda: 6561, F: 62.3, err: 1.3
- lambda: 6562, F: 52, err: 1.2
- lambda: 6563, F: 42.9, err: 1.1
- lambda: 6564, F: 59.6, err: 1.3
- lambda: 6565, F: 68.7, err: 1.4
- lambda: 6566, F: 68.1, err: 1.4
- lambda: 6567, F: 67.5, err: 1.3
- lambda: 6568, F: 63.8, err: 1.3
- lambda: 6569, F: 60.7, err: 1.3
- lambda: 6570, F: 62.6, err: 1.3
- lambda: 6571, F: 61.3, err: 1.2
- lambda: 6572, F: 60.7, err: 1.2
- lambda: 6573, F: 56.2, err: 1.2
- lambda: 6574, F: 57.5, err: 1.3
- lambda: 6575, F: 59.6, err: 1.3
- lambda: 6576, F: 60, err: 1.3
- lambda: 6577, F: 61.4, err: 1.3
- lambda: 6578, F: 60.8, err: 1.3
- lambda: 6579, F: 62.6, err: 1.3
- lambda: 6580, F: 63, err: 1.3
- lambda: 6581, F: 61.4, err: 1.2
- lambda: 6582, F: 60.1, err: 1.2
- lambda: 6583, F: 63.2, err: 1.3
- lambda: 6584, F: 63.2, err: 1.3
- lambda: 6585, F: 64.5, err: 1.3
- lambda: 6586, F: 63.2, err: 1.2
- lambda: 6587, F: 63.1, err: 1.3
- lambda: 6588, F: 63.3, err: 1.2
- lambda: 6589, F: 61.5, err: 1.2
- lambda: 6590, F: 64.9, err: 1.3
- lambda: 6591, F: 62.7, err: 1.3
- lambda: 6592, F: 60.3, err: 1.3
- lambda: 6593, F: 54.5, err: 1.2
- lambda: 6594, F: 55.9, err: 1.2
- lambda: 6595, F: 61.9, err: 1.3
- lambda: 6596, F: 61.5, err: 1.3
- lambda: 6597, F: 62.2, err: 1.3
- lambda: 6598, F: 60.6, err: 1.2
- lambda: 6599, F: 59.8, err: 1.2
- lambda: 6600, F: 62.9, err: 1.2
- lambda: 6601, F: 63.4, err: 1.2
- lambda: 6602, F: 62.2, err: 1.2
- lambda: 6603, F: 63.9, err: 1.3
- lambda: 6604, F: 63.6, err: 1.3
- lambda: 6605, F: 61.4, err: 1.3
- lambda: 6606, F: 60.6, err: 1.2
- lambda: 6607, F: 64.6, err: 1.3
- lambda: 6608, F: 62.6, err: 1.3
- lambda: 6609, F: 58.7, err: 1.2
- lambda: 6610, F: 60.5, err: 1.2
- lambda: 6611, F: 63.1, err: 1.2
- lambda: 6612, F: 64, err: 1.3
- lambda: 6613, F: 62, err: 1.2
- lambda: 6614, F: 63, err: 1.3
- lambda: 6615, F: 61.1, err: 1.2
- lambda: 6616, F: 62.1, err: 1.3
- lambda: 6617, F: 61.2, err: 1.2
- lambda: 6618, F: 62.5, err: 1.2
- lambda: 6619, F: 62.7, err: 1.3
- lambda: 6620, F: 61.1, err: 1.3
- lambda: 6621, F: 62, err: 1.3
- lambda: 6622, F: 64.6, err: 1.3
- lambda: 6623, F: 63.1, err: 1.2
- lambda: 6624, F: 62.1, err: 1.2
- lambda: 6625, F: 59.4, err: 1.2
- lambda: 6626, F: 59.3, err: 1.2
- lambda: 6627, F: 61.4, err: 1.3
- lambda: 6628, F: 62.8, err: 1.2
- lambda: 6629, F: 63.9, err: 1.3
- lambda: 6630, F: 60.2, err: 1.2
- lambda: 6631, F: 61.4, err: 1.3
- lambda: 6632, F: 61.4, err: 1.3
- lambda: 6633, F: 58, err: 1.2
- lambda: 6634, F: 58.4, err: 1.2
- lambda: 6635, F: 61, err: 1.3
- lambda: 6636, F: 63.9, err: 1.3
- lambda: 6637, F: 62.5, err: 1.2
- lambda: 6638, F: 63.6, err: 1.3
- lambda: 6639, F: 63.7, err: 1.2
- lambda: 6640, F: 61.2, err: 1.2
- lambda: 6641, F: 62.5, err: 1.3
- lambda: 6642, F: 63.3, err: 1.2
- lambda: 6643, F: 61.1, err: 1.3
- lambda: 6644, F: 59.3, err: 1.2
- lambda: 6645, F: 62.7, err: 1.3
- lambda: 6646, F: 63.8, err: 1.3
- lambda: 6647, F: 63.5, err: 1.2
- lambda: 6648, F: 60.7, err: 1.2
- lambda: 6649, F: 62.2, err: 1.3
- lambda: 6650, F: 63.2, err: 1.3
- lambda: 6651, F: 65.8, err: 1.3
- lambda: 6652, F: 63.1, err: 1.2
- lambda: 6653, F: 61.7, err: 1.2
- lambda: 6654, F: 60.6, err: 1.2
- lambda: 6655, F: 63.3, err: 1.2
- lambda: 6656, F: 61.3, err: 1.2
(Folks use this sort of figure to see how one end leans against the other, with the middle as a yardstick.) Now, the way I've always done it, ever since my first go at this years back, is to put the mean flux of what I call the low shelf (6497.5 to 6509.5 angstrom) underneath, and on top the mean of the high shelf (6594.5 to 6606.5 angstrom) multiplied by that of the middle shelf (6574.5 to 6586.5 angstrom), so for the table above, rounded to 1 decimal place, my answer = 64.1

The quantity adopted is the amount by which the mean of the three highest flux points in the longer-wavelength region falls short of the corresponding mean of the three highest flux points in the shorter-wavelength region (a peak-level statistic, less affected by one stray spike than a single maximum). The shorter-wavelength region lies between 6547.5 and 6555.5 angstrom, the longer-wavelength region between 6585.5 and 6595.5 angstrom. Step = -1.2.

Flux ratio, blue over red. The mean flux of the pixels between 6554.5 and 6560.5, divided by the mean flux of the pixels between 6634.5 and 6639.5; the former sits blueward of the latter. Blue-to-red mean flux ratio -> 0.96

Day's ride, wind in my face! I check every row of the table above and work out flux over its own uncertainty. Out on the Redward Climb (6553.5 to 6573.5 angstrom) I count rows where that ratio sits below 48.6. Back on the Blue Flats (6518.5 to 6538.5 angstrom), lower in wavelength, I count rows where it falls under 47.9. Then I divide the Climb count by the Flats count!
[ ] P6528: 1.57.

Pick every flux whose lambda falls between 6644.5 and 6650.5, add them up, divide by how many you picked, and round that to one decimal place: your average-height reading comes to 62.7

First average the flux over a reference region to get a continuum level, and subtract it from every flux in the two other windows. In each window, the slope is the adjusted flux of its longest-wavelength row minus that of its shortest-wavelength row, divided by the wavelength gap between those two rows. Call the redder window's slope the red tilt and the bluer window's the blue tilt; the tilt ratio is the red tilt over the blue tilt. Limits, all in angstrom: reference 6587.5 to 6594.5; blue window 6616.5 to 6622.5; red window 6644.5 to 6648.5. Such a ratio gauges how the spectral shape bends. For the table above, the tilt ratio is -1.0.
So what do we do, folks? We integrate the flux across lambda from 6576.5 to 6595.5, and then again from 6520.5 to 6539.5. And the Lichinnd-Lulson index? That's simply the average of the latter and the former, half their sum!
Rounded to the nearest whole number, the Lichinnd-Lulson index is 1184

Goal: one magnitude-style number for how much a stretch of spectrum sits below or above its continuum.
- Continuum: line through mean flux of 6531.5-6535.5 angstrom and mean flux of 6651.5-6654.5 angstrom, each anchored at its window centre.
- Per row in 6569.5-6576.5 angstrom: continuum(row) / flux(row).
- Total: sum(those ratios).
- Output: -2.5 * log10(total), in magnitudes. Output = -2.133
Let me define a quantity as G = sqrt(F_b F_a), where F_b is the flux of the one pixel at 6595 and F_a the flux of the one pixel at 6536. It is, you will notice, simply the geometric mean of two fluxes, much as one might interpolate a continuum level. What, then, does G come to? 63.9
